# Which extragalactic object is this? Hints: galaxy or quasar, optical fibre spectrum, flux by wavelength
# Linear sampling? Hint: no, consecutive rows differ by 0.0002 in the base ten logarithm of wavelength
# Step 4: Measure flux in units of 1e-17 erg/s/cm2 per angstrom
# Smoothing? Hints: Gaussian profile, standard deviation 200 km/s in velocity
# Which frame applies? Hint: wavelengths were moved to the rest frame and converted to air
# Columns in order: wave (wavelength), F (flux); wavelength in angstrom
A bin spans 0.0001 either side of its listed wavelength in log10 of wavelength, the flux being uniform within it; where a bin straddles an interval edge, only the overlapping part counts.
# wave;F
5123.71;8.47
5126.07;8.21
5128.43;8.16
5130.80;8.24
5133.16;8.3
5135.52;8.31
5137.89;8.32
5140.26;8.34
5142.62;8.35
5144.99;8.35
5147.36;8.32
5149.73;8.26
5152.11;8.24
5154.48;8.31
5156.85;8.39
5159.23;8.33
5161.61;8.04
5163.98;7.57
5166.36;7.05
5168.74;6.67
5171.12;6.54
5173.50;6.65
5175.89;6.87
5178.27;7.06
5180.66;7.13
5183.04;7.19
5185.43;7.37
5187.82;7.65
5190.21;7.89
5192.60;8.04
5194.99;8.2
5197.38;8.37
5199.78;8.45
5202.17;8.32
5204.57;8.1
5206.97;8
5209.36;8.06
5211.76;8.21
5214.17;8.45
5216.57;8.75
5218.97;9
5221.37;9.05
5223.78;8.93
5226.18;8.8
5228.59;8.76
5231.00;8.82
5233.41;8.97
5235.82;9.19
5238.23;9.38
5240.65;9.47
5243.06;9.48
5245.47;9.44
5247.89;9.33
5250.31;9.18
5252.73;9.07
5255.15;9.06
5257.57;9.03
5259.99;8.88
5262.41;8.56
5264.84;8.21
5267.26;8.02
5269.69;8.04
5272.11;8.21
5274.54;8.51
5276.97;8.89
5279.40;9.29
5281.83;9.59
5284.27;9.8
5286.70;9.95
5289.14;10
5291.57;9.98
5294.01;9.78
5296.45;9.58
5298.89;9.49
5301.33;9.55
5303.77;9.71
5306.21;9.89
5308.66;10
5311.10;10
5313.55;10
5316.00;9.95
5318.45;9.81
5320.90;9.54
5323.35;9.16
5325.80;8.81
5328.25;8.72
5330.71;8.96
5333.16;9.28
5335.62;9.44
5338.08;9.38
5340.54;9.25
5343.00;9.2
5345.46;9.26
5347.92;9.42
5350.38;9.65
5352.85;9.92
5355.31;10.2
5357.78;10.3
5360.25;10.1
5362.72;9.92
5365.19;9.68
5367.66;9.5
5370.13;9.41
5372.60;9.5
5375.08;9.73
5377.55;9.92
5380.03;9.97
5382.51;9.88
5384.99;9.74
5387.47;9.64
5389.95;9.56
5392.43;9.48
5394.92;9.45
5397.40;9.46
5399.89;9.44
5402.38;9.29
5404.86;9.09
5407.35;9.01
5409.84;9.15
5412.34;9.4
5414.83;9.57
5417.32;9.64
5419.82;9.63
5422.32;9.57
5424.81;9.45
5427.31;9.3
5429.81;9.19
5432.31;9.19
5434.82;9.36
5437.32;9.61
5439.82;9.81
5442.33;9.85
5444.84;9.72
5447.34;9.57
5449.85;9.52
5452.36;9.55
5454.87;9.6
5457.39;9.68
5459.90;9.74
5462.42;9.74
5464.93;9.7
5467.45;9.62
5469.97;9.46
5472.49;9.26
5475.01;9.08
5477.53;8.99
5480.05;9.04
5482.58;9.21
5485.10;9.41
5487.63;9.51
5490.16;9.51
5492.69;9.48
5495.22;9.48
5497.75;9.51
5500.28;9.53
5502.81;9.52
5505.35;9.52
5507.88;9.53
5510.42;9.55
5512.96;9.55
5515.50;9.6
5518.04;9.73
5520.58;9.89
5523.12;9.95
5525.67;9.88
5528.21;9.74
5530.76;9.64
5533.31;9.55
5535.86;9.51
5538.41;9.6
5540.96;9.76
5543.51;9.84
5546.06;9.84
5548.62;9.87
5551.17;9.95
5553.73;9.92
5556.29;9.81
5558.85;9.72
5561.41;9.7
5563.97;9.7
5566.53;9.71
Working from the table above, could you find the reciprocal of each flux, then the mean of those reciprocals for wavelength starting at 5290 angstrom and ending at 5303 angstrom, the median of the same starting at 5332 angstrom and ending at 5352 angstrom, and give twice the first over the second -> 1.9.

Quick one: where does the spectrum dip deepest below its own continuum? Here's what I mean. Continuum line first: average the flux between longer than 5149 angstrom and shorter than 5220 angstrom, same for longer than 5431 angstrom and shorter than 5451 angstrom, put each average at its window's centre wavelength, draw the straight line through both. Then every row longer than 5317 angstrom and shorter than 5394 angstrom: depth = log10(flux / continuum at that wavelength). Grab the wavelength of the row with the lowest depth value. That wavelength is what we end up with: 5328.25 angstrom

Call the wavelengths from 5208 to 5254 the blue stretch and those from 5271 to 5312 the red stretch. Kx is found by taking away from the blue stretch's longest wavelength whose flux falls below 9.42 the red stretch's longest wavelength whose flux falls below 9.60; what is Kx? -48.6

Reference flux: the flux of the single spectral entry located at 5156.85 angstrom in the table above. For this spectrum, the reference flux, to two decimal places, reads 8.39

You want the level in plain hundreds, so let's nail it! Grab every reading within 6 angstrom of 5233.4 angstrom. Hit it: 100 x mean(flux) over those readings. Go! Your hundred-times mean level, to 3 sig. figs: 902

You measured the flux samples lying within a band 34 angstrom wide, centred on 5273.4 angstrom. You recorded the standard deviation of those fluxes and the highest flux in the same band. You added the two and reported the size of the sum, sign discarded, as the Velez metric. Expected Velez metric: 10.7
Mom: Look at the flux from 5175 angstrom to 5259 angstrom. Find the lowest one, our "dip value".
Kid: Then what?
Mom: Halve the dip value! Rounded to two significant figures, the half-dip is 3.4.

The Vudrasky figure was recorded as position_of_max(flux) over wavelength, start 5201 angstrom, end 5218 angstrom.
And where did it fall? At 5216.57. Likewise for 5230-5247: 5243.06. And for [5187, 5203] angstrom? 5199.78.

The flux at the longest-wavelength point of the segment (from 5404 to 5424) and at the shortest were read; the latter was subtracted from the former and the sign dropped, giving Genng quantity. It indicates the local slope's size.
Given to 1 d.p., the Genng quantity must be 0.5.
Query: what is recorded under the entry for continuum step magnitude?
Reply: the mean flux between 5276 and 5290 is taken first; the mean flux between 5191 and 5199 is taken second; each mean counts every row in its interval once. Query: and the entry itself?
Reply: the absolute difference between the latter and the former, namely 1.4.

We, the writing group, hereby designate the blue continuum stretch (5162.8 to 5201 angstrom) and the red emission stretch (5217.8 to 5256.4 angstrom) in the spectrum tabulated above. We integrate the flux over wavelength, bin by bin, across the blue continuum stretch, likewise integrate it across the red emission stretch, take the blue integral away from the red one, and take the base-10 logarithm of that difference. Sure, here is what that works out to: 1.84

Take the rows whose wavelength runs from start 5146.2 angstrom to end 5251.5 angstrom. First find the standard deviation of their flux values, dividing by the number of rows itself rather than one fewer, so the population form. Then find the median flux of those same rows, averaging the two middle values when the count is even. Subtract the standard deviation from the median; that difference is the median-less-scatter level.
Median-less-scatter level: 7.5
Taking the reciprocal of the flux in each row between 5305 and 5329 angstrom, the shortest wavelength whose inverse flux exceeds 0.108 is 5323.35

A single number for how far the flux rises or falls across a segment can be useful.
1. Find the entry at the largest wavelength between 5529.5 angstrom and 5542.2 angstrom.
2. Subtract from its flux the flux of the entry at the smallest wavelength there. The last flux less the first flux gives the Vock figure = 0.12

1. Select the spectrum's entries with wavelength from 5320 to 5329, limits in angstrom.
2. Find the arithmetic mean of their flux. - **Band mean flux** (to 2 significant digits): 9.1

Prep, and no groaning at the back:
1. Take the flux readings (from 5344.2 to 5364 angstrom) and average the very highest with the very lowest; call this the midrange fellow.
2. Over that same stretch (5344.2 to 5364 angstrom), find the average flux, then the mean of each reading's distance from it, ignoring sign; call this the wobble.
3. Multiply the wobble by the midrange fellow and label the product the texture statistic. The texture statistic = 3.0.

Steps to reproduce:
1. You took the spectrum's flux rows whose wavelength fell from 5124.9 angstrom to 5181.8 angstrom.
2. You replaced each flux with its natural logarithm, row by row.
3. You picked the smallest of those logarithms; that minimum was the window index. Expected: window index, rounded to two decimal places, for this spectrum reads 1.88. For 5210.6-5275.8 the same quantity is 2.08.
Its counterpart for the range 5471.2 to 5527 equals 2.20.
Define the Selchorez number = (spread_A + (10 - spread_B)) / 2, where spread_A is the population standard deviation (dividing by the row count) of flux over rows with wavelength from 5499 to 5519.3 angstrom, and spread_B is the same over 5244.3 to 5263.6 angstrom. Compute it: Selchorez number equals 4.91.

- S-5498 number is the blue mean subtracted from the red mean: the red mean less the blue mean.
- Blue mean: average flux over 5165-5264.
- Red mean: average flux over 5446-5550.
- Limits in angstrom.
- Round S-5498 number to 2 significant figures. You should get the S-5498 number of 1.2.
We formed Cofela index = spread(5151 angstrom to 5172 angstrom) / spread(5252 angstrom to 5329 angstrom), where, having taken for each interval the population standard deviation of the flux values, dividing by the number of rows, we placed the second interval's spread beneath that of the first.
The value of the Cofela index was 1.1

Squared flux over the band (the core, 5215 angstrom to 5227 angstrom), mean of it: 79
